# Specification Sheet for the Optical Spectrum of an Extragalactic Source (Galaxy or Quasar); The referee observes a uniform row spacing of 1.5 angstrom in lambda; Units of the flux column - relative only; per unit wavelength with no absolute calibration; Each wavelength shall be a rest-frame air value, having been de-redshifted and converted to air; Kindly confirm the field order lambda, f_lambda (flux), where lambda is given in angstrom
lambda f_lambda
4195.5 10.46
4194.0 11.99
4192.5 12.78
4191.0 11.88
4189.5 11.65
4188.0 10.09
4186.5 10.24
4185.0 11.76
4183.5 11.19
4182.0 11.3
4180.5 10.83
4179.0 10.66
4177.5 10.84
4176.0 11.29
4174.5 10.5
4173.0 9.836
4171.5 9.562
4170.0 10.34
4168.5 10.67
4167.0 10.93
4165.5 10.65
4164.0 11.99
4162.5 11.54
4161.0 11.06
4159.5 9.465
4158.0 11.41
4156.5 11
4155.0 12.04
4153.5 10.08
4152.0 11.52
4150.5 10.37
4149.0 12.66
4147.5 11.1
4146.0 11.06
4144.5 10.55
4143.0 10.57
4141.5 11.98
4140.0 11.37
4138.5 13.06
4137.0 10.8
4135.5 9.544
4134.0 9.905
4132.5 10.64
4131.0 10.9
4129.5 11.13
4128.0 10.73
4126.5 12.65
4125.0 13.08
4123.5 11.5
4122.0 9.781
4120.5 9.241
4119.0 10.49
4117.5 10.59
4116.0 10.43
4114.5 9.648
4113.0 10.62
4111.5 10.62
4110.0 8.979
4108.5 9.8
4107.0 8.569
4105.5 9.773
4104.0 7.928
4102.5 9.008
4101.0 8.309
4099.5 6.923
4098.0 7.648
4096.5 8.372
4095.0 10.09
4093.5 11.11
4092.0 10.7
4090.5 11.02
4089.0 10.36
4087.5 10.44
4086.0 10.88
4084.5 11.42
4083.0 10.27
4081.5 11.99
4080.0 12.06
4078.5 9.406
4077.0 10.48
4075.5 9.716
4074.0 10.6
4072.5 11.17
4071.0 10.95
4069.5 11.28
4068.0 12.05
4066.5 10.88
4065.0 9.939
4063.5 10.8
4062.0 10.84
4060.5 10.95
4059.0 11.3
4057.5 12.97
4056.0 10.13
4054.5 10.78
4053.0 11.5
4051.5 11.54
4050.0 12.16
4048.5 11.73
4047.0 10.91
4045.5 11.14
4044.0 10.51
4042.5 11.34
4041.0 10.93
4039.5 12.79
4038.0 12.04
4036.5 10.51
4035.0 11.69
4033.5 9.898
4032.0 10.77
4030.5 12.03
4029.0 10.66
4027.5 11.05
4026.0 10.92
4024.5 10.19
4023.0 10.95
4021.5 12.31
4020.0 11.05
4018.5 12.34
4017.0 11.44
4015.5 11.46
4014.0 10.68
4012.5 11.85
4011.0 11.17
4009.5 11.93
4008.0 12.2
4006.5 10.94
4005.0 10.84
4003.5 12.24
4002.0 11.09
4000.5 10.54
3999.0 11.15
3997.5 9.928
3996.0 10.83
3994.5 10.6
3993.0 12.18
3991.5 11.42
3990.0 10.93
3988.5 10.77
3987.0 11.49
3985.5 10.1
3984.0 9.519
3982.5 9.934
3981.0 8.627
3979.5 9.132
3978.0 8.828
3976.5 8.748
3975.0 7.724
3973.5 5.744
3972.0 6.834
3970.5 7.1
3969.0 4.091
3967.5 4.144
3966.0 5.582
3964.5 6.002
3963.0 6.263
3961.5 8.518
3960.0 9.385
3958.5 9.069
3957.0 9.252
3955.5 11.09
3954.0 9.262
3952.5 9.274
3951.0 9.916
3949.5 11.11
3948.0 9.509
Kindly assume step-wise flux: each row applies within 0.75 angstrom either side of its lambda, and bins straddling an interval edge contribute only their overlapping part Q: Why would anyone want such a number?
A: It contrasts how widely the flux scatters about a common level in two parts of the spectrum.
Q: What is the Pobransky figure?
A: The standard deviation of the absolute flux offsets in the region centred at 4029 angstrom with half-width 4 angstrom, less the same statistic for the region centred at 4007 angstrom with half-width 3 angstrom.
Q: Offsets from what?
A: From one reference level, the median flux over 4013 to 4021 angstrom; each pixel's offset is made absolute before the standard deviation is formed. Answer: 0.0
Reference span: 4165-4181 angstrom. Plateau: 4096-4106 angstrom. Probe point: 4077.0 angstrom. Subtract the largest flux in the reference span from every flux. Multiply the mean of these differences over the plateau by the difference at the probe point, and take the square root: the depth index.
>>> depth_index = 1.6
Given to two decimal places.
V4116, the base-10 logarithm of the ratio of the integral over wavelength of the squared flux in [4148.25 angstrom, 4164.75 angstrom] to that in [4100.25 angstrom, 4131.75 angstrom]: -0.20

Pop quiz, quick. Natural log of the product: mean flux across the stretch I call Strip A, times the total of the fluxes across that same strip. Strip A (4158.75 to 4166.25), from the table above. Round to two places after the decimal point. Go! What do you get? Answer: 6.39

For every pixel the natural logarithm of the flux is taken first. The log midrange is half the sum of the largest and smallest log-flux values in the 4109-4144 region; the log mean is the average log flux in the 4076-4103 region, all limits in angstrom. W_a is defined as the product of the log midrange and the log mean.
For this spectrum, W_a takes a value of 5.47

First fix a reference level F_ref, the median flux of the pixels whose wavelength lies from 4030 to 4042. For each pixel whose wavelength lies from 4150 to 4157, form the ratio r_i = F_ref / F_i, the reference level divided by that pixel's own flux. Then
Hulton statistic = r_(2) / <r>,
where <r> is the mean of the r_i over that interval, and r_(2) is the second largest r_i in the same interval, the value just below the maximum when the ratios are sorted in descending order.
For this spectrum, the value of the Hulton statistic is 1.06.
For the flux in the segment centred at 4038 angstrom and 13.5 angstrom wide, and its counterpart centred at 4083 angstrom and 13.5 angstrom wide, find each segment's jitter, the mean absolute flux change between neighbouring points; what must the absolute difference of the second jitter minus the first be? 0.19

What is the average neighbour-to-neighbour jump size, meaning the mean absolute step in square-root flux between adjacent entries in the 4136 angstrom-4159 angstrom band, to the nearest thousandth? 0.173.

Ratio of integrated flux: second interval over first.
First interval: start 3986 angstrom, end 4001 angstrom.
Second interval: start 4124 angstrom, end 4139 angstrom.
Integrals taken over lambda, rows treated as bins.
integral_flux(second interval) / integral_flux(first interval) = 1.02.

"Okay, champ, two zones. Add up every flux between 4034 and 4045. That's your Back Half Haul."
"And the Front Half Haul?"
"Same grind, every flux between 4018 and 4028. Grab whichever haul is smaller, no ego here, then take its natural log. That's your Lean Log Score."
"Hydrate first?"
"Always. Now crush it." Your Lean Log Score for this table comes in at 4.4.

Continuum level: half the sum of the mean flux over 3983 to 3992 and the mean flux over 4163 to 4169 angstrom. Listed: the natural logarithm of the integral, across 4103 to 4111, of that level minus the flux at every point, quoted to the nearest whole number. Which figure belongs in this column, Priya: 3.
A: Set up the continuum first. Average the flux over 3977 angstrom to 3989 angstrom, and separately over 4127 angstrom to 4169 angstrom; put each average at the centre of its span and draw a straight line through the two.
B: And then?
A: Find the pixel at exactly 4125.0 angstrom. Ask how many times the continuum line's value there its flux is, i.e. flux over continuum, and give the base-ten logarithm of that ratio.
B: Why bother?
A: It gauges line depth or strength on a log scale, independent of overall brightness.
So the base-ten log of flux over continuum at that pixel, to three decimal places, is 0.081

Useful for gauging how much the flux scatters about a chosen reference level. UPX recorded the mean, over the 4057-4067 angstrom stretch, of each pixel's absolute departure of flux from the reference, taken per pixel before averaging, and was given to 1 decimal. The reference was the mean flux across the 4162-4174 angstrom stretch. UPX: 0.6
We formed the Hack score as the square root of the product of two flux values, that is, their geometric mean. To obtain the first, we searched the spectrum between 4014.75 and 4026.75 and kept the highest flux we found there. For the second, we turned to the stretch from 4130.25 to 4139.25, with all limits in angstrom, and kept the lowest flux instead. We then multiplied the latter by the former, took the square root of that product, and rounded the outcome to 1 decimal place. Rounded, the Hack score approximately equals 10.9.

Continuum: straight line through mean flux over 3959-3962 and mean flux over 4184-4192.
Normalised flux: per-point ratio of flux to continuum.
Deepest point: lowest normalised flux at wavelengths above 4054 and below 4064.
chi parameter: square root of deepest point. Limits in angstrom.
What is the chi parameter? 1.01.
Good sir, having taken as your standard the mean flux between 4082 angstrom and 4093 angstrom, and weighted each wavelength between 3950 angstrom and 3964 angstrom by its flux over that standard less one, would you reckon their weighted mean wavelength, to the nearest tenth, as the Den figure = 3958.9 angstrom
